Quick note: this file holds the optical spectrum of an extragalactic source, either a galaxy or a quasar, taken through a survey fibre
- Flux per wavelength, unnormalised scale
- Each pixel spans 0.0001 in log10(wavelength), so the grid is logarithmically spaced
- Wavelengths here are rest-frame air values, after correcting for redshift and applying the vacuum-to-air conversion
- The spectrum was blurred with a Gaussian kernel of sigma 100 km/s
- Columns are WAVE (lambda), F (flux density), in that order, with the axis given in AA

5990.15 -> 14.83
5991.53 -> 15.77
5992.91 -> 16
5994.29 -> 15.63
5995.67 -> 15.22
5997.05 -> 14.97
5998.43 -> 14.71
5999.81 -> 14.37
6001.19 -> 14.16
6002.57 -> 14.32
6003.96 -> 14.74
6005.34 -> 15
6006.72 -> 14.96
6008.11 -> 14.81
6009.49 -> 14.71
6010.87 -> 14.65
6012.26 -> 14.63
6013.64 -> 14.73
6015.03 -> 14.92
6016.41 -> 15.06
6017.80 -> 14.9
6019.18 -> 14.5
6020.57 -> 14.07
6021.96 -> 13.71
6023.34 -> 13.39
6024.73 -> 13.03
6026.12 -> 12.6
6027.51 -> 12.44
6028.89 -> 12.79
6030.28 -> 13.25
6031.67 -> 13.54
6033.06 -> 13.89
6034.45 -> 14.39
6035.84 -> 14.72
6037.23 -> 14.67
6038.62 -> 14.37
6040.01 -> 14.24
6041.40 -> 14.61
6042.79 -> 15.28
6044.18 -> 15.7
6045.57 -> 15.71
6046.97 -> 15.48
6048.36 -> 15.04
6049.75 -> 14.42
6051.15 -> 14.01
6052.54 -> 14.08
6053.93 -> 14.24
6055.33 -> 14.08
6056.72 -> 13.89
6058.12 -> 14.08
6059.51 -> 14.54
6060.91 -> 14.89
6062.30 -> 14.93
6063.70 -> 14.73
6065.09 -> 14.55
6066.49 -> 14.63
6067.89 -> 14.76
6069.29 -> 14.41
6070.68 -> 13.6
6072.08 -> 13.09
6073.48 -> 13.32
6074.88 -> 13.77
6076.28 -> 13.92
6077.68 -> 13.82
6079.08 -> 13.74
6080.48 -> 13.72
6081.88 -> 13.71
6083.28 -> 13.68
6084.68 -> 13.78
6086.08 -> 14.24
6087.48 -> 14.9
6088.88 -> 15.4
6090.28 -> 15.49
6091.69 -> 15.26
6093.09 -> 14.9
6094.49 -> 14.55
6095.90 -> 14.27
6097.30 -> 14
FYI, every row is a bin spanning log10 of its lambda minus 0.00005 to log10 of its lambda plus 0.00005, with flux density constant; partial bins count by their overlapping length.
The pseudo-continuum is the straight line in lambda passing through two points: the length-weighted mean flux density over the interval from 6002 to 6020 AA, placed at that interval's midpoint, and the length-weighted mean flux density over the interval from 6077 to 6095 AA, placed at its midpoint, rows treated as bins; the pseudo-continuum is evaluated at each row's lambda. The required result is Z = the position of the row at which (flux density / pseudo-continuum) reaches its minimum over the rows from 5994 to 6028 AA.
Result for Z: 6027.51 AA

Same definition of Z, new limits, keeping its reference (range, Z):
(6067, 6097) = 6072.08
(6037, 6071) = 6070.68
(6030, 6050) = 6030.28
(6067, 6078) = 6072.08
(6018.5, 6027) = 6026.12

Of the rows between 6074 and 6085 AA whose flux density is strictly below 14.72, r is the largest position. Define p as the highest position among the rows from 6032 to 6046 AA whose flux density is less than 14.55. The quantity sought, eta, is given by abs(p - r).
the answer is 44.7 AA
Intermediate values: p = 6040.01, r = 6084.68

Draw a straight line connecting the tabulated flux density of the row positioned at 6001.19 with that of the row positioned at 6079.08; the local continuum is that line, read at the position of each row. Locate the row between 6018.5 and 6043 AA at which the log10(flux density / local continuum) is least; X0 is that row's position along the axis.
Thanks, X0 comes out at 6027.51 AA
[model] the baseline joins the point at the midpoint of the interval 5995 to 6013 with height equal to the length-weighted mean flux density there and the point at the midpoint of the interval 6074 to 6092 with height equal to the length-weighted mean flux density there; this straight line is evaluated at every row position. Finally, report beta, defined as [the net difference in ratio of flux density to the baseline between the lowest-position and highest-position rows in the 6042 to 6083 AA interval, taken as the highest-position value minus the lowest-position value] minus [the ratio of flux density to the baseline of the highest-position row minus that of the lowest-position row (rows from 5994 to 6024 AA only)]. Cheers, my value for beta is 0.05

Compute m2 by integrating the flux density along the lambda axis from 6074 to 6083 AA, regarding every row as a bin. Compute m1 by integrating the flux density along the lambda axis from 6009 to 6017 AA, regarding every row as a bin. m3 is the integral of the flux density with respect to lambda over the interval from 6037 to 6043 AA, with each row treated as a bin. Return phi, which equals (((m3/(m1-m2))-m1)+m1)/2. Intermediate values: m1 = 118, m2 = 124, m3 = 88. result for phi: -7.9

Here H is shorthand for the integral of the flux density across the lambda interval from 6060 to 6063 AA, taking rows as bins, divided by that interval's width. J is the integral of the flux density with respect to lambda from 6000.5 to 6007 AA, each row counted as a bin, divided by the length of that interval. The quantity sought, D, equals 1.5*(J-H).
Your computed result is -0.4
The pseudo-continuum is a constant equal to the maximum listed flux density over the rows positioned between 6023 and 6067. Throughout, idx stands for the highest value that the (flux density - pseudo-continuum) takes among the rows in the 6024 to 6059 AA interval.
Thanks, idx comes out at 0.0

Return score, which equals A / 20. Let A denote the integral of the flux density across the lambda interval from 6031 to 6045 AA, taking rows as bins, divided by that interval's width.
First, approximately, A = 14.6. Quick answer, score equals 0.728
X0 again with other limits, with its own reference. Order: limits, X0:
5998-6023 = 6021.96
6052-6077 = 6072.08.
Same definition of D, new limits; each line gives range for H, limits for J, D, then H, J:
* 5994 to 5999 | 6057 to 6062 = -0.9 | 15.1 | 14.5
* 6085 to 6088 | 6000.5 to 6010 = 0.3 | 14.5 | 14.7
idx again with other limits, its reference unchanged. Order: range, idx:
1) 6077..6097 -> -0.2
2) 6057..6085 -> -0.8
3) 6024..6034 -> -1.8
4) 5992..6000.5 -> 0.3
